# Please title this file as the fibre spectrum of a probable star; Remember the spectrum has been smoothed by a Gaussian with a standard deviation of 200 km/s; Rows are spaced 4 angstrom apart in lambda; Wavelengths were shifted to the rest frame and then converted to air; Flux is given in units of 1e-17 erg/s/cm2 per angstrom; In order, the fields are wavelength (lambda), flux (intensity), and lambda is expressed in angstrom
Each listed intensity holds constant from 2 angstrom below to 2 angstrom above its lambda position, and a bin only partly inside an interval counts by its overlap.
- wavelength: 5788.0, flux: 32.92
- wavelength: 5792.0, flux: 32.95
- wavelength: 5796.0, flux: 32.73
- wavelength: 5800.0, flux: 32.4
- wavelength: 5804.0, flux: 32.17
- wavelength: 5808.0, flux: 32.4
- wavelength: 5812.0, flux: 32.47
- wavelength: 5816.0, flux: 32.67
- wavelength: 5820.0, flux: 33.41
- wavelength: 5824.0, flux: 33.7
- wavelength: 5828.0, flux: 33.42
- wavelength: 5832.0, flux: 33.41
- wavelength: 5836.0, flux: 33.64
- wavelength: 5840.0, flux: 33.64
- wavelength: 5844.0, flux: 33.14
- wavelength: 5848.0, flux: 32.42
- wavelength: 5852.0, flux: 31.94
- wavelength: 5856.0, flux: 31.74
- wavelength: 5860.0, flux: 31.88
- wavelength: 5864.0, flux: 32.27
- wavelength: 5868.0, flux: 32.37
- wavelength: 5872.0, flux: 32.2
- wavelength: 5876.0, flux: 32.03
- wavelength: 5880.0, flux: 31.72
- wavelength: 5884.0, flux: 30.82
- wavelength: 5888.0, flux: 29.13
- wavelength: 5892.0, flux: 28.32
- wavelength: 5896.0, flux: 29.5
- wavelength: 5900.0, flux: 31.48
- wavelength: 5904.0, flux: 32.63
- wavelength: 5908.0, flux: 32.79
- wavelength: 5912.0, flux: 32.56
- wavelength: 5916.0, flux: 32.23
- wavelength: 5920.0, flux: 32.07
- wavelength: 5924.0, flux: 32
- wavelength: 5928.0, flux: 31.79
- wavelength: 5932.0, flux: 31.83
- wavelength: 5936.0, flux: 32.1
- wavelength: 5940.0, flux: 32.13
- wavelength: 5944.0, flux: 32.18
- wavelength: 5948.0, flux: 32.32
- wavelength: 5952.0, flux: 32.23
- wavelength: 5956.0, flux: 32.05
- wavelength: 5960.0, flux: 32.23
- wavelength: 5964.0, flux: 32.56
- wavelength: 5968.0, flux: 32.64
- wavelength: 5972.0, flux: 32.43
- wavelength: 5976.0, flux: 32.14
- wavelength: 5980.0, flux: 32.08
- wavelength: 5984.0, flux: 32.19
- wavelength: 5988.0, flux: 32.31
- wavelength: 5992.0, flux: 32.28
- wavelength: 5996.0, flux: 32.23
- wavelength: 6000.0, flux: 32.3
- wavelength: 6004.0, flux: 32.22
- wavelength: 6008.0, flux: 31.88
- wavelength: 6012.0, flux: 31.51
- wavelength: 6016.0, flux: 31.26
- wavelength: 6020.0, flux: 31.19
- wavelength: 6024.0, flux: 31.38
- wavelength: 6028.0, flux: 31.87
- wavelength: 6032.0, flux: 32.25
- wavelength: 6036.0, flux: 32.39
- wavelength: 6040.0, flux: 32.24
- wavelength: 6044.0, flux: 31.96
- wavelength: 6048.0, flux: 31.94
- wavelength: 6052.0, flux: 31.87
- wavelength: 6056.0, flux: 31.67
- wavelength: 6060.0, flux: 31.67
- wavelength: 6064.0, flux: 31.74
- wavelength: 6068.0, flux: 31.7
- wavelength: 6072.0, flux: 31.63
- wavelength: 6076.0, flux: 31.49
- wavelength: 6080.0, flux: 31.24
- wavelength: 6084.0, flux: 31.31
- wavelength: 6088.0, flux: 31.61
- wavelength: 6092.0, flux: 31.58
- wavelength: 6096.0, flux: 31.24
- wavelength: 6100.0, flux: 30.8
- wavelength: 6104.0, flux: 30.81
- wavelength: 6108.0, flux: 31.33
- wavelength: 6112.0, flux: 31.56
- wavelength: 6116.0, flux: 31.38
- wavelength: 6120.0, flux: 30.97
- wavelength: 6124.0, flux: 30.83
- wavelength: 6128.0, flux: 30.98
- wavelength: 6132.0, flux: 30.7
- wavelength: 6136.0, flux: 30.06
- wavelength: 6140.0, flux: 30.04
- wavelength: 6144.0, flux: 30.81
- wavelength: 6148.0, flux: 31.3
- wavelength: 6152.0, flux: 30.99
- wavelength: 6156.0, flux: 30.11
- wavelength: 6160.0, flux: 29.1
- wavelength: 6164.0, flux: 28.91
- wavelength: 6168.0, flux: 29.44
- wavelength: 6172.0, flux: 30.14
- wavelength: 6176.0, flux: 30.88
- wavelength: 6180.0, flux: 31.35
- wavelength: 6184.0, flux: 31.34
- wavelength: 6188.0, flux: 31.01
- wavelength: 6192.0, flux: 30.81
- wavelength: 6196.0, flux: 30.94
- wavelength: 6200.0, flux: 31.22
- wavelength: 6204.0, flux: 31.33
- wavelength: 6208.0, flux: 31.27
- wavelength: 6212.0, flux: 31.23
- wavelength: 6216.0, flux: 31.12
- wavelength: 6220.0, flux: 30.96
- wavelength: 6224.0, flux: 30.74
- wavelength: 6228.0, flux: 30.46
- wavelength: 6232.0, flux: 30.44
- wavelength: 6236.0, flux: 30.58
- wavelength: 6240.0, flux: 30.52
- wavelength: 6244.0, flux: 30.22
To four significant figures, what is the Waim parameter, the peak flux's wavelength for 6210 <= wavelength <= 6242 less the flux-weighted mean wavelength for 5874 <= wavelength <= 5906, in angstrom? 322.0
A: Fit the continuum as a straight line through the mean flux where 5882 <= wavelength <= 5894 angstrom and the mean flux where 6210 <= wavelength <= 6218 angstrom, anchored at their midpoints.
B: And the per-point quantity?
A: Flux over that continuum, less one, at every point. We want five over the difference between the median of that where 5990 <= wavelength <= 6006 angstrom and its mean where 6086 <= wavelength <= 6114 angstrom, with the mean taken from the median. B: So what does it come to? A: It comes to 97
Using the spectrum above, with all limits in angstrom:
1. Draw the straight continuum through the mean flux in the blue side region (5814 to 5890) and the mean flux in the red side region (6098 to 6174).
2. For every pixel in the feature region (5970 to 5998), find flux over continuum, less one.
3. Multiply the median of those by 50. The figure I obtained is 1.23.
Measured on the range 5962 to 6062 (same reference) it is 1.26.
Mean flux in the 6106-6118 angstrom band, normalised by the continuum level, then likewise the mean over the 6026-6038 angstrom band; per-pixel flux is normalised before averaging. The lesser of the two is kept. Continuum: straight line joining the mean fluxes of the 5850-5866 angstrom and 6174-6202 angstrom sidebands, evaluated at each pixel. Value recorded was 1.00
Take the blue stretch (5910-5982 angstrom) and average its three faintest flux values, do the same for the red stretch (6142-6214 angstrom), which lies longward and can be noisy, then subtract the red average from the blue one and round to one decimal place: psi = 2.7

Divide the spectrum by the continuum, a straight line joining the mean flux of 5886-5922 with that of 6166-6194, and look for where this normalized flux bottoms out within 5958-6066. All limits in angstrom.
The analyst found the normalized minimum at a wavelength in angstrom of 6020.0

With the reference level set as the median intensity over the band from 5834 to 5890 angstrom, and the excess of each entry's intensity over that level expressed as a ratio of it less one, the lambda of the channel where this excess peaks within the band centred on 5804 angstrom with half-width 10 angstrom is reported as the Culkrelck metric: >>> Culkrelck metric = 5796.0 angstrom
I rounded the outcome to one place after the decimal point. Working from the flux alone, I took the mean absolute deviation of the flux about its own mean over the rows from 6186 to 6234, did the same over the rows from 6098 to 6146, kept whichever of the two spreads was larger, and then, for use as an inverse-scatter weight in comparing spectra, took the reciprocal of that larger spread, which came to 3.1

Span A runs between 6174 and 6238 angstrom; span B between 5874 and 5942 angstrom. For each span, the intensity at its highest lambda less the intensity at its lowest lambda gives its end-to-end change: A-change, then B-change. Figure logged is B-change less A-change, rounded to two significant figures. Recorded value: 0.40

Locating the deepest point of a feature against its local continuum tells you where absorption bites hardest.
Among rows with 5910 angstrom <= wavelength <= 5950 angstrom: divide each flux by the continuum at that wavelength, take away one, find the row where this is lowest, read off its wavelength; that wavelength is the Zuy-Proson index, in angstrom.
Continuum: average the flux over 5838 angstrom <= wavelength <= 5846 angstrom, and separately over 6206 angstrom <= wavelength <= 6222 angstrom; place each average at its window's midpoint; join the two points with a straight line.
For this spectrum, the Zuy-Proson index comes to 5928.0 angstrom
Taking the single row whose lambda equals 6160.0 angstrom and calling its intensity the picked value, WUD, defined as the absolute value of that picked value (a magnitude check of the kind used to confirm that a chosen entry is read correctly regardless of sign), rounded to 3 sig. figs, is 29.1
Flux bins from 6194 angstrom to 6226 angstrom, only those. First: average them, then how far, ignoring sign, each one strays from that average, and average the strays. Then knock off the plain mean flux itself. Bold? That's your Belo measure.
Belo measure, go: -30.9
